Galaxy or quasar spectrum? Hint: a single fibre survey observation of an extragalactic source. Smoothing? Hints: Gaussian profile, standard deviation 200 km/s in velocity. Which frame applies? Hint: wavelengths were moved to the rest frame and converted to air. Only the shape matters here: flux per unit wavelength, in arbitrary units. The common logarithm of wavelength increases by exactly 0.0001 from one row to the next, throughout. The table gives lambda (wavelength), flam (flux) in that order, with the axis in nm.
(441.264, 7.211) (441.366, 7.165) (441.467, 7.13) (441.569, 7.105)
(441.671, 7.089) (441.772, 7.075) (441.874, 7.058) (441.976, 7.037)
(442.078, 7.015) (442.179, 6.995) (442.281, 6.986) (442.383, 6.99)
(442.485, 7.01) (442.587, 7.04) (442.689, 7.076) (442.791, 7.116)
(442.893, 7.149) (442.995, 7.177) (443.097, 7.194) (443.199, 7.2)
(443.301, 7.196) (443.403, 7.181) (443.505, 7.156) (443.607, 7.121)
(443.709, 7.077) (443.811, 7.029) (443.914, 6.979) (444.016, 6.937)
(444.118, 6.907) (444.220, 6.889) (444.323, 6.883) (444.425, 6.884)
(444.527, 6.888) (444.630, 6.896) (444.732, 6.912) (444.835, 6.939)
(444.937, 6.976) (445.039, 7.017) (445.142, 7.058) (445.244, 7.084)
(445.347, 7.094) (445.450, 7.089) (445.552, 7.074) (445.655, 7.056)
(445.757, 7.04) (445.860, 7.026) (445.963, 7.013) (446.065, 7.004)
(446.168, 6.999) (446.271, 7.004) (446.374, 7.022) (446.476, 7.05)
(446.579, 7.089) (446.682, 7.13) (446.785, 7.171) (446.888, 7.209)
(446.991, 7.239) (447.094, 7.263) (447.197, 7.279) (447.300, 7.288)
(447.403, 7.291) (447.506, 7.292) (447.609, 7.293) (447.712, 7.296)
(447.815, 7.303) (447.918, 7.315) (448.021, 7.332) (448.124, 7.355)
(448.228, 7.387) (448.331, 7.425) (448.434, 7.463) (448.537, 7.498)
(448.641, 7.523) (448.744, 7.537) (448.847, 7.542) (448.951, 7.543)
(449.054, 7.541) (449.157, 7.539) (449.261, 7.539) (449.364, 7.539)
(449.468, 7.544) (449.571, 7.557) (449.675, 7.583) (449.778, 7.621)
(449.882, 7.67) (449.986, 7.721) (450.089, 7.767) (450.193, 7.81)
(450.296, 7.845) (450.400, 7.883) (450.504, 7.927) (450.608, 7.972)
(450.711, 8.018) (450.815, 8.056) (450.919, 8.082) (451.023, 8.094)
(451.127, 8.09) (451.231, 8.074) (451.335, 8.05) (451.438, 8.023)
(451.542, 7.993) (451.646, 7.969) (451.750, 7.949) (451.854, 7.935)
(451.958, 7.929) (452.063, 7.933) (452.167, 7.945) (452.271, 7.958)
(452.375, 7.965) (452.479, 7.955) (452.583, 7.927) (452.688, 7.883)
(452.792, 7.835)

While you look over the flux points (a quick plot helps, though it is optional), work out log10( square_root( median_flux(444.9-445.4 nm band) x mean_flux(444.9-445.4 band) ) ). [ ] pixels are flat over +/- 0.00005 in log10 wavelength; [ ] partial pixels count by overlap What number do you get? 0.848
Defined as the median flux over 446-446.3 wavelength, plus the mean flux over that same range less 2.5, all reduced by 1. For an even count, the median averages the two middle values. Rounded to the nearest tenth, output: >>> 10.5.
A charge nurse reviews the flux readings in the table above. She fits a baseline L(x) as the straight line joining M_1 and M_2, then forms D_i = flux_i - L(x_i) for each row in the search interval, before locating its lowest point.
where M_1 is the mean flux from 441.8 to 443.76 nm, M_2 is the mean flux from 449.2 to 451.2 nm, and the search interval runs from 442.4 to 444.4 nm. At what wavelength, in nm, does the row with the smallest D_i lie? 444.323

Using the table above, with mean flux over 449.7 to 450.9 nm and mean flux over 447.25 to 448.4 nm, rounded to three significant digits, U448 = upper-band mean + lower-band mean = 15.2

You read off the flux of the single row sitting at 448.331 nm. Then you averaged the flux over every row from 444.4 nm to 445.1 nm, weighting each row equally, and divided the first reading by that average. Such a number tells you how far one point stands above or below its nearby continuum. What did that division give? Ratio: 1.07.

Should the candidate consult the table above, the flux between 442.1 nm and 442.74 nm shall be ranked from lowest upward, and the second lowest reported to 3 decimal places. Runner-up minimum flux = 6.990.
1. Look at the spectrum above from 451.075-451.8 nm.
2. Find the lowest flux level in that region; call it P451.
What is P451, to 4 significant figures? 7.949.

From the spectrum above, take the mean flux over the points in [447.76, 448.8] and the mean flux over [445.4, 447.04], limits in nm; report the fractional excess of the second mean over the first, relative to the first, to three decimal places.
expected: -0.046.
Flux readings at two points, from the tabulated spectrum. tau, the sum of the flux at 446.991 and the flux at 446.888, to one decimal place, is 14.4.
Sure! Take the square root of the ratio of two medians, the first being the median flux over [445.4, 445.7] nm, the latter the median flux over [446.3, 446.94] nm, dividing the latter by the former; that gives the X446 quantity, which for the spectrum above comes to 1.00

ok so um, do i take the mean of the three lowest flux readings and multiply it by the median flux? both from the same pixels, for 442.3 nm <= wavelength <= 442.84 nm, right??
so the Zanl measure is 49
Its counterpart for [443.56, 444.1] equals 49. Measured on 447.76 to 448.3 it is 54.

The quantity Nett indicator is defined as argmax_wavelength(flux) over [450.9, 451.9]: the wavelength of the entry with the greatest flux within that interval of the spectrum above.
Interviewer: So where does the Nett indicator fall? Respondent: 451.023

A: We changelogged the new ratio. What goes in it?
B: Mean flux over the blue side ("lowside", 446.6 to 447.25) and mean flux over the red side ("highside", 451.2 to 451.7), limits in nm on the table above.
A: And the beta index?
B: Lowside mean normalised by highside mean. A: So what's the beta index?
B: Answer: 0.90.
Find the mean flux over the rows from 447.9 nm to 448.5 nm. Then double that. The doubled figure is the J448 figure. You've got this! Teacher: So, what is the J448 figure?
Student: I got 14.8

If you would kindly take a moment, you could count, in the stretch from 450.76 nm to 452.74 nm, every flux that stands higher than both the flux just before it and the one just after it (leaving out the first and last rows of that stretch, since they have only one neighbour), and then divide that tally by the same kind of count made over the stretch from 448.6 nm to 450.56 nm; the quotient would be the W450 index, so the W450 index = 2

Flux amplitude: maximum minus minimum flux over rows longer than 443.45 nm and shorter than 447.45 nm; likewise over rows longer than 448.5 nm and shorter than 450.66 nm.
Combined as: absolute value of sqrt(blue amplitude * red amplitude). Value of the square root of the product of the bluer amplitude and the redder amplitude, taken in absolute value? 0.44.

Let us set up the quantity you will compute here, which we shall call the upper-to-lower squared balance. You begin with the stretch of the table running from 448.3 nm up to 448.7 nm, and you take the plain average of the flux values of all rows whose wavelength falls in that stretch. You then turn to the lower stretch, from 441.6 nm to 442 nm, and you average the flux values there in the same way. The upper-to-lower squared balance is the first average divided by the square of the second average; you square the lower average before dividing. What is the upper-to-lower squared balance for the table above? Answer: 0.150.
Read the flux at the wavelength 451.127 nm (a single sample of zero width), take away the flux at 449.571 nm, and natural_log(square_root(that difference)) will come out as -0.31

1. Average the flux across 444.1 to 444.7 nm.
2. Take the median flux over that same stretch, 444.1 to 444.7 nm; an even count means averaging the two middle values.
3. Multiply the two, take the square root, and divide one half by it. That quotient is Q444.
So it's 0.073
